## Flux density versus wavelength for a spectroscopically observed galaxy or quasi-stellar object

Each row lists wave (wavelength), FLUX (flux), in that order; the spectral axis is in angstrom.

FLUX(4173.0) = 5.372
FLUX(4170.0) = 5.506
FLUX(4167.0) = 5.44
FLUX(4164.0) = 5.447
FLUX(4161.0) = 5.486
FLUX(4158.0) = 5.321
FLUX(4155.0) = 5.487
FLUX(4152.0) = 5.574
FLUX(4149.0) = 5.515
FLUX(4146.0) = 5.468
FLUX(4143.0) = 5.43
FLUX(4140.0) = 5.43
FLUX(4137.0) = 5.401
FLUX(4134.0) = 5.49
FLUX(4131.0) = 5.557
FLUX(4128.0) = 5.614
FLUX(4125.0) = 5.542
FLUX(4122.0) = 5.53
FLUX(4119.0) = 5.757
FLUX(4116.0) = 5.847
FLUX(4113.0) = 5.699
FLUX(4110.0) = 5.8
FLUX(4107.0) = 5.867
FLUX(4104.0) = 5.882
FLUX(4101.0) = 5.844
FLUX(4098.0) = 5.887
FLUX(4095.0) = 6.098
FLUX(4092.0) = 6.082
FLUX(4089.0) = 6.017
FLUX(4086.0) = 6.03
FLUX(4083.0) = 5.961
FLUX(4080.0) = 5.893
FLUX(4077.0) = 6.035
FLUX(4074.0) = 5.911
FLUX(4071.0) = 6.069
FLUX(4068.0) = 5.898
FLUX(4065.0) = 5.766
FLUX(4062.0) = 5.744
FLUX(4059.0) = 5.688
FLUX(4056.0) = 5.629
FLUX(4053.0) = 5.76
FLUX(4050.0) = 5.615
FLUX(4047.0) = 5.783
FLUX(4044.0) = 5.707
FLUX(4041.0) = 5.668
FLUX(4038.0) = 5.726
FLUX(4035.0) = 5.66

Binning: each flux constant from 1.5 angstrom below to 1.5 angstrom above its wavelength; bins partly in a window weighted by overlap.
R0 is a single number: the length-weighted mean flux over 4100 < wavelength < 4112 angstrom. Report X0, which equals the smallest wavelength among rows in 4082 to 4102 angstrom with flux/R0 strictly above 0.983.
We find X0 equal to 4083.0 angstrom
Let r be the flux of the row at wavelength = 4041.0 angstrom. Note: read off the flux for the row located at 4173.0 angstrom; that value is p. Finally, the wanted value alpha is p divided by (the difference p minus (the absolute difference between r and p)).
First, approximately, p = 5.372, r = 5.668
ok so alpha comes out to 1.06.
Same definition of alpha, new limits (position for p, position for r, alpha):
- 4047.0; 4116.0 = 1.01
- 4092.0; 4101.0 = 1.04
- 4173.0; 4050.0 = 1.05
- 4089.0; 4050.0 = 1.07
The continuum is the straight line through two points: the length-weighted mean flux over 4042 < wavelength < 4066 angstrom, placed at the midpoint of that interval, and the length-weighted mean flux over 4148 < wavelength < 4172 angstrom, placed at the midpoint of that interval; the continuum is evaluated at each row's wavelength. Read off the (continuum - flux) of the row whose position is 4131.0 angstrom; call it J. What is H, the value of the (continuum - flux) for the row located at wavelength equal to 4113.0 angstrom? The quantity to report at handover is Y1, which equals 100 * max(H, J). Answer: -2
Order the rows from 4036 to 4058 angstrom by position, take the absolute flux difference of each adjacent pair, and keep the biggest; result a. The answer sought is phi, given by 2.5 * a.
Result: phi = 0.420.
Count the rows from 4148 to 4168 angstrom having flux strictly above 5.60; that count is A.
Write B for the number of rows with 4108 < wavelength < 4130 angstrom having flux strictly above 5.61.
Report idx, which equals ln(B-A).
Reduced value 1.61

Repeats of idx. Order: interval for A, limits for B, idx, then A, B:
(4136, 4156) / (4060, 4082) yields 1.95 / 0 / 7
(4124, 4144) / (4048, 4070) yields 1.79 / 1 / 7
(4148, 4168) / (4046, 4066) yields 1.95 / 0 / 7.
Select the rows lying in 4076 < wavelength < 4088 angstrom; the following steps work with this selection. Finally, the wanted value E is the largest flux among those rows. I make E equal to 6.035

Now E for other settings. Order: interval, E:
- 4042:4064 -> 5.783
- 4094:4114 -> 6.098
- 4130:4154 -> 5.574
